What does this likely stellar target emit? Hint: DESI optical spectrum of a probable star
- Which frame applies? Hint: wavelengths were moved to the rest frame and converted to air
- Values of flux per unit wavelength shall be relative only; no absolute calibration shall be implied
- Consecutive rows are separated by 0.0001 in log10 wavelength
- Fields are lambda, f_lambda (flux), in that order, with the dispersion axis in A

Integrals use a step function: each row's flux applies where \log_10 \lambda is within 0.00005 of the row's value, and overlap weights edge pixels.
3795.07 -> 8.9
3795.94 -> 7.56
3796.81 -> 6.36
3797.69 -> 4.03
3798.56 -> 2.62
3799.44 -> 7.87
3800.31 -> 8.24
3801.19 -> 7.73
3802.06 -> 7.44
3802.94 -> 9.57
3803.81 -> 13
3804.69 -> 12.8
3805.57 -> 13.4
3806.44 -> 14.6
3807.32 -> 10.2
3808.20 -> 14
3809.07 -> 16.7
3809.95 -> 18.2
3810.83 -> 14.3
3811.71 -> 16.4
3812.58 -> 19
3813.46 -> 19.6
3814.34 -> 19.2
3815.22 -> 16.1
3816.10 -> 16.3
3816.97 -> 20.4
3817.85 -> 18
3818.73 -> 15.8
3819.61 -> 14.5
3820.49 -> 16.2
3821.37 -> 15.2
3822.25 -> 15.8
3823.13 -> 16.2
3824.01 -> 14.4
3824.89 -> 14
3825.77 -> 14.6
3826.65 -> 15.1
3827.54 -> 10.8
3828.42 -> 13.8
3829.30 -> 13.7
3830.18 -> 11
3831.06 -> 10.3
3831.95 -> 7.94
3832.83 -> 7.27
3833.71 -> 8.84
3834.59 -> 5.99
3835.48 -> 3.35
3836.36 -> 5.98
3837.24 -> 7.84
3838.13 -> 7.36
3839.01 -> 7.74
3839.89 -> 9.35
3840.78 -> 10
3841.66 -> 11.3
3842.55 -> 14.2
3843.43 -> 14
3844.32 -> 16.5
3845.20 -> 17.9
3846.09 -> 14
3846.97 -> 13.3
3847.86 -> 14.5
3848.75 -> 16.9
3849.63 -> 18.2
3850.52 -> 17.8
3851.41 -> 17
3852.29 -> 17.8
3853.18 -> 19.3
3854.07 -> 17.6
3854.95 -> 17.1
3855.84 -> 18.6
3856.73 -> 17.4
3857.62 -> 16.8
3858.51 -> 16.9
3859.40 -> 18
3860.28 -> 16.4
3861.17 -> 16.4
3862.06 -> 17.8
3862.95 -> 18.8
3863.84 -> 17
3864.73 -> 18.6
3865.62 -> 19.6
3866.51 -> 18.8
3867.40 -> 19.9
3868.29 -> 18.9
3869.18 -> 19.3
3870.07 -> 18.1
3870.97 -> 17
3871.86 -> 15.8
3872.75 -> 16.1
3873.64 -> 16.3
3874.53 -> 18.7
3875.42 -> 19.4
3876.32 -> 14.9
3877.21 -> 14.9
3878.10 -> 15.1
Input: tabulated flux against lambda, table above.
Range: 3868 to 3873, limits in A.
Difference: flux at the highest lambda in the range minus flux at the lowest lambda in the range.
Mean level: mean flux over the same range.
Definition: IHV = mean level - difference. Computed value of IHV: 20.3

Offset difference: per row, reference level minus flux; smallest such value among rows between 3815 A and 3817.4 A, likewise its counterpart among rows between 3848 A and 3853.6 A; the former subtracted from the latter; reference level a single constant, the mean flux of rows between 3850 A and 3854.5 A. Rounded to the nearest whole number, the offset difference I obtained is 1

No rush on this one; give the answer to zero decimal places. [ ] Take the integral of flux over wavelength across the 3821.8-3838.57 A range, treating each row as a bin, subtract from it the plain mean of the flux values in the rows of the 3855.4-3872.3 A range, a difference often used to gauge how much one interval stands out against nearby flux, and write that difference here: 162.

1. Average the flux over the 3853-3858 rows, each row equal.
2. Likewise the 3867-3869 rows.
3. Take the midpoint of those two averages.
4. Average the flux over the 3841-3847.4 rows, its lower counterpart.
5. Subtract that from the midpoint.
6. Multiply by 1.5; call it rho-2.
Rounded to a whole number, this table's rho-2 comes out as 6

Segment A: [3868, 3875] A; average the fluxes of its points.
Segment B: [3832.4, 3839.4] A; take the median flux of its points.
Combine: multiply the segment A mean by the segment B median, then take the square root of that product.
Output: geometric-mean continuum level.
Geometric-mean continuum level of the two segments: 11.3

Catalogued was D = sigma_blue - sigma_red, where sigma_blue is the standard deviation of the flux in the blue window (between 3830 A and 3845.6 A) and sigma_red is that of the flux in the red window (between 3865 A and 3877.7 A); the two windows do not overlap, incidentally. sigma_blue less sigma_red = 2.0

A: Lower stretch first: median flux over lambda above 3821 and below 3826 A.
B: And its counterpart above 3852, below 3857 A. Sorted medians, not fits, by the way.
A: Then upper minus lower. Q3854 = 2.8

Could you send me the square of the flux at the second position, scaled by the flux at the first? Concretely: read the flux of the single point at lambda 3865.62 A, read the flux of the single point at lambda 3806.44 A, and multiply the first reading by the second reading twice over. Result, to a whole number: 4178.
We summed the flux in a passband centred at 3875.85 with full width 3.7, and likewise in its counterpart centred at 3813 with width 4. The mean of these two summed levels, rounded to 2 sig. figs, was 71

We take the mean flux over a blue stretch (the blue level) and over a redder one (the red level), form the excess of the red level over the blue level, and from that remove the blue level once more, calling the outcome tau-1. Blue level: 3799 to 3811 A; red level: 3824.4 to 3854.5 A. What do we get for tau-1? -11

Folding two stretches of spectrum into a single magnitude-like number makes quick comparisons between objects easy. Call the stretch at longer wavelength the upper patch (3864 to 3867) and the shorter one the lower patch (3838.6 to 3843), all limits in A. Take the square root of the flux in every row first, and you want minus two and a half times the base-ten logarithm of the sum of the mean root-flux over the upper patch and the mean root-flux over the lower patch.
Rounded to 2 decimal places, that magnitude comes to -2.20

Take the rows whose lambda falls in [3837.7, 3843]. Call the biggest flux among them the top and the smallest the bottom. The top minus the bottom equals 6.8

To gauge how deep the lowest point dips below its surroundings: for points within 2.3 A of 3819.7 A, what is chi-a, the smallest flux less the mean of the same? -1.4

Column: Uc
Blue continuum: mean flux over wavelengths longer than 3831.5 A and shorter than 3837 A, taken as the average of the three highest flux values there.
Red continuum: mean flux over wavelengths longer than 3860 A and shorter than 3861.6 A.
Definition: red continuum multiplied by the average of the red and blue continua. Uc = 200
